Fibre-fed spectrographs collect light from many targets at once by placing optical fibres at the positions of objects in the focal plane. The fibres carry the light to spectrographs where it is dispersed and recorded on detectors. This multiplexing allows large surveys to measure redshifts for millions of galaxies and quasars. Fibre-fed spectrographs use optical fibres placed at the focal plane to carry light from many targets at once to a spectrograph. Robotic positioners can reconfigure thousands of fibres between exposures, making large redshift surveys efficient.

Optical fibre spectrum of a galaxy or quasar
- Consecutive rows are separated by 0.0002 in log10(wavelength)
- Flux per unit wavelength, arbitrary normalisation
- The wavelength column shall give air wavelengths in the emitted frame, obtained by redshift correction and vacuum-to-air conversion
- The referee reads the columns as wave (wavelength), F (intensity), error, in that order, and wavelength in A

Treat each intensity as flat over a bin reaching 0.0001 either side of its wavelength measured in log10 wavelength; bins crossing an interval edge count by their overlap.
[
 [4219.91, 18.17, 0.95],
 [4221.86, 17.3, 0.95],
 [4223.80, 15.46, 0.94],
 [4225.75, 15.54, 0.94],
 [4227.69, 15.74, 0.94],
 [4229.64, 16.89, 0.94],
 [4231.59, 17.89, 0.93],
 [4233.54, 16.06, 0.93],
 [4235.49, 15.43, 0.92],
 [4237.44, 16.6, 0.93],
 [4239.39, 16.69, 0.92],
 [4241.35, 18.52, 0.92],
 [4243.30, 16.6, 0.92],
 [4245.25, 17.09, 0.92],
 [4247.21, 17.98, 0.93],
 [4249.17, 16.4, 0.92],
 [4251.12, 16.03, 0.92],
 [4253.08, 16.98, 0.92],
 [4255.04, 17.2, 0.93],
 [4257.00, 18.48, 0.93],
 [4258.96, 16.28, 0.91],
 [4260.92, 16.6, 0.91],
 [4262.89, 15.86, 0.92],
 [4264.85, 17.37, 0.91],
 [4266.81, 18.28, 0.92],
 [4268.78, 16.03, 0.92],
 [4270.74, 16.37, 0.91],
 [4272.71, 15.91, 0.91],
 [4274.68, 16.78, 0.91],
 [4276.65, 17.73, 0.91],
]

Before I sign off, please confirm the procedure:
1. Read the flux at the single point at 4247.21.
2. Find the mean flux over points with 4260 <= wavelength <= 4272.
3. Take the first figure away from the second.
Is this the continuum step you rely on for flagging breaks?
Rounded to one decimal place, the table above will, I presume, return -1.2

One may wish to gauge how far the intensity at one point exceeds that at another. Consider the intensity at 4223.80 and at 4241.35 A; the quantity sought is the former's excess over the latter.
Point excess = -3.1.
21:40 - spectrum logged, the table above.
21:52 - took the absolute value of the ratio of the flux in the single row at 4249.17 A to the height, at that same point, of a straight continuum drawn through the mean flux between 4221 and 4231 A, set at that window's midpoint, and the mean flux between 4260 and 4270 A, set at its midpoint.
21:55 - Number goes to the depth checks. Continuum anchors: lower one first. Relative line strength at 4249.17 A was 0.99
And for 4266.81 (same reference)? 1.08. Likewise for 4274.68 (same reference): 0.99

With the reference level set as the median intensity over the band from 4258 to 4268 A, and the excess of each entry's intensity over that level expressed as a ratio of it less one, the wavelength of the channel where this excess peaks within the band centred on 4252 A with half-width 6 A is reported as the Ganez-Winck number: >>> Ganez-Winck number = 4257.00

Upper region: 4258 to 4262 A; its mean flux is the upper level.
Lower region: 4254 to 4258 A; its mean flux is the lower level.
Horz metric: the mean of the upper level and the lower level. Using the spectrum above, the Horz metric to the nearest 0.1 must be 17.1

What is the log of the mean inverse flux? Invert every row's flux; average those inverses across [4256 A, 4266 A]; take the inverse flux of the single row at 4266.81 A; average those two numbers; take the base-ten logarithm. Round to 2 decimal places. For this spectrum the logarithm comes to -1.24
